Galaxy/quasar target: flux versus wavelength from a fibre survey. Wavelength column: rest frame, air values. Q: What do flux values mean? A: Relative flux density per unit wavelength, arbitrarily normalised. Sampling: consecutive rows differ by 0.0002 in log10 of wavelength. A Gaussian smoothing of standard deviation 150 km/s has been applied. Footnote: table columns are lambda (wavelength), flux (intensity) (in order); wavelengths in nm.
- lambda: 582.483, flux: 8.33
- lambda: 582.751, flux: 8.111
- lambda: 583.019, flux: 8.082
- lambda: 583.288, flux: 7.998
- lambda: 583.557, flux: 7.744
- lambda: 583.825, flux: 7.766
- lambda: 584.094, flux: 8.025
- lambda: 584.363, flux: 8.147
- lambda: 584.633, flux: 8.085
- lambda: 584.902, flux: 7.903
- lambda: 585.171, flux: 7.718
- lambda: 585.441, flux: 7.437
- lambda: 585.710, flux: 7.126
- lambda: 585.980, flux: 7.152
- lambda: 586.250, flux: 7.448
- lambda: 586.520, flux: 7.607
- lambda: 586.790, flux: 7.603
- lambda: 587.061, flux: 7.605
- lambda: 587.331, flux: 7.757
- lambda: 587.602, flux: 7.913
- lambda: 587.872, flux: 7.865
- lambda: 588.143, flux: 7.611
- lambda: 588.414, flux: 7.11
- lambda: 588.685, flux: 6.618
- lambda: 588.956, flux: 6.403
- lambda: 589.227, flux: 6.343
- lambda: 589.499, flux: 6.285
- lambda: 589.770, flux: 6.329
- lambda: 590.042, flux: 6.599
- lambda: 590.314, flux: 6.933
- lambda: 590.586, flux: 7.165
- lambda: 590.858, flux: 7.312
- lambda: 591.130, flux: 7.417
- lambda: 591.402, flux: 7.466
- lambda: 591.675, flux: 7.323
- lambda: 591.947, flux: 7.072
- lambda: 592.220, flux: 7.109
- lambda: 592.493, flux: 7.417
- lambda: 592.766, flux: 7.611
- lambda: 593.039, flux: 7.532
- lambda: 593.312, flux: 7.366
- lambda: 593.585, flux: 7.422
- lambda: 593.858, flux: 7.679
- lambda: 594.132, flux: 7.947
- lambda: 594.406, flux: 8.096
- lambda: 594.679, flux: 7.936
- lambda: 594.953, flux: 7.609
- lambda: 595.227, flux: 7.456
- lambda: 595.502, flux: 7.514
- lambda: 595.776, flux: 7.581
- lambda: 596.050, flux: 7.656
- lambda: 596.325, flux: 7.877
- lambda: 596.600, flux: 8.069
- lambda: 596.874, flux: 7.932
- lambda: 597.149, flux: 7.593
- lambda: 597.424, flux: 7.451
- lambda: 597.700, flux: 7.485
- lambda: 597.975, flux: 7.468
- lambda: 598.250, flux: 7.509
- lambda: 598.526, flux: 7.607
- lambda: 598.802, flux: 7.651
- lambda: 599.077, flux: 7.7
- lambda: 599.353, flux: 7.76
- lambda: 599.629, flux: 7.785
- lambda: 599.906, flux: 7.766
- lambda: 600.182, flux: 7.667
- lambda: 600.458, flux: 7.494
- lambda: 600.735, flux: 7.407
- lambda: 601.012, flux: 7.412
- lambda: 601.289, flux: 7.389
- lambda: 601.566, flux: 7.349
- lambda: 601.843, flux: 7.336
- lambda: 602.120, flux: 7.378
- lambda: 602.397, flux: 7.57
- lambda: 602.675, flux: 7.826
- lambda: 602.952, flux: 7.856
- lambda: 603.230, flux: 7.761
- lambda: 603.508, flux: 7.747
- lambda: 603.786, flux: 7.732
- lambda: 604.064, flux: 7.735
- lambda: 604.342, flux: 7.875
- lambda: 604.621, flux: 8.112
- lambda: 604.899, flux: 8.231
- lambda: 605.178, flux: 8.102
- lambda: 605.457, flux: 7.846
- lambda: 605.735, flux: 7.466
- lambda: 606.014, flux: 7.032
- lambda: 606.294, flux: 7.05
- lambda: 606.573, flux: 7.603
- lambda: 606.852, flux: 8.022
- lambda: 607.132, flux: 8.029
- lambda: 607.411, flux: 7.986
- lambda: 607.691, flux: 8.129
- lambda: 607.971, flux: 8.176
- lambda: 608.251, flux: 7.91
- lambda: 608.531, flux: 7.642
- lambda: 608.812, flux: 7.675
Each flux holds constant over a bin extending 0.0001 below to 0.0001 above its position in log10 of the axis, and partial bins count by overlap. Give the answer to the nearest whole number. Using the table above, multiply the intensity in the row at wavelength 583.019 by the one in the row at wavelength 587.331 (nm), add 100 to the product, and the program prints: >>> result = 163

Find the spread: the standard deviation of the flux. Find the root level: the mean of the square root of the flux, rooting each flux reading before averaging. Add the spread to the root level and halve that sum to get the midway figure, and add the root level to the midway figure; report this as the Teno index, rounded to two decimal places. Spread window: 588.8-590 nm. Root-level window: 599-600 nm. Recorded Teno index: 4.20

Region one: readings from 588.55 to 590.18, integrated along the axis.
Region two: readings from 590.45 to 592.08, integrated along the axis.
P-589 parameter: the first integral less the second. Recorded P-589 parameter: -1.4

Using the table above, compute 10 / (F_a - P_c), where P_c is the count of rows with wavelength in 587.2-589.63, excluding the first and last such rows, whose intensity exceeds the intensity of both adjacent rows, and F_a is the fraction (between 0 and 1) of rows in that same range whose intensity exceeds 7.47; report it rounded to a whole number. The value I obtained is -18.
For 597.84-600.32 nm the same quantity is -90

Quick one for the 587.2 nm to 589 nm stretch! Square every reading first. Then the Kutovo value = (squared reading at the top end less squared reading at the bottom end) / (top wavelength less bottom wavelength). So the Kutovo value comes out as -11.8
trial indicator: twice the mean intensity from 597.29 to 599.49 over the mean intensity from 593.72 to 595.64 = 1.96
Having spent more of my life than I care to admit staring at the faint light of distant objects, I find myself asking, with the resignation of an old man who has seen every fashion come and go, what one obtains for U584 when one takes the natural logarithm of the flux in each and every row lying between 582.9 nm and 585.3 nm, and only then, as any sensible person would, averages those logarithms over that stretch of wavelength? 2.07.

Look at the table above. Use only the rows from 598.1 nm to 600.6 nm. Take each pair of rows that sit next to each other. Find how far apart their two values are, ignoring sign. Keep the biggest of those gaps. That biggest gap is 0.17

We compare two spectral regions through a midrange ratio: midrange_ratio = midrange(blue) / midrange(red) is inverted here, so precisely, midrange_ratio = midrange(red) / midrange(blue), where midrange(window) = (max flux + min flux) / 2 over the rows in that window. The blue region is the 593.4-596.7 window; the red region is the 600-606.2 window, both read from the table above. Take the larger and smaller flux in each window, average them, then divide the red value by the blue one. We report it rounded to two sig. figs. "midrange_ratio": 0.98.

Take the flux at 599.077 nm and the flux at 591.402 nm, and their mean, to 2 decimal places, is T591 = 7.58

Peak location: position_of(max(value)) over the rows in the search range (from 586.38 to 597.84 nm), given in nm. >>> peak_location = 594.406 nm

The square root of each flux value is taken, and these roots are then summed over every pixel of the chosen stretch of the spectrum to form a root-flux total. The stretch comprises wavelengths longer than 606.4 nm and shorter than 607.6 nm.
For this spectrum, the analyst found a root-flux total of 11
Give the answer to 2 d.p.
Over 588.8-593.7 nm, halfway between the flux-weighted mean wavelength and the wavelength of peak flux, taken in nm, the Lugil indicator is 592.06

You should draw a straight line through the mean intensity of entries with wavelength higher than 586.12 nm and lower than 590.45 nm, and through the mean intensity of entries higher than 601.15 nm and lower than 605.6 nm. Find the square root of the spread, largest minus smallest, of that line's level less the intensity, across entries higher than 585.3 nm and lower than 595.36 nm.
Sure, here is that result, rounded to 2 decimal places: 1.31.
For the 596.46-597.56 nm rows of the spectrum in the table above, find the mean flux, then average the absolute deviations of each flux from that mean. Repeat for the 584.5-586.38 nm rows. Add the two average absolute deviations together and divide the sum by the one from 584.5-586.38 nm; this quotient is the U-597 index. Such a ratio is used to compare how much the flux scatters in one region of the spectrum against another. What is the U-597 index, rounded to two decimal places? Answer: 1.80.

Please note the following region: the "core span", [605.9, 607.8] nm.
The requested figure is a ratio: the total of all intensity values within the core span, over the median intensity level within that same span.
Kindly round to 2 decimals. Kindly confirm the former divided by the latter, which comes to 6.74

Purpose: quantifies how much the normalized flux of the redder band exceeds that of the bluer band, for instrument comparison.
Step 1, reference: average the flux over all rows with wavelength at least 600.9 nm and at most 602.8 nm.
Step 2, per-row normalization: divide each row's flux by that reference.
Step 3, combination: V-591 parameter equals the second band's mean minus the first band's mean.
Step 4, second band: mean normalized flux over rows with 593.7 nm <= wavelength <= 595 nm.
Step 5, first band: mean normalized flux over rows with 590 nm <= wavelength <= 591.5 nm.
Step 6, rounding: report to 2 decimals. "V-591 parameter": 0.09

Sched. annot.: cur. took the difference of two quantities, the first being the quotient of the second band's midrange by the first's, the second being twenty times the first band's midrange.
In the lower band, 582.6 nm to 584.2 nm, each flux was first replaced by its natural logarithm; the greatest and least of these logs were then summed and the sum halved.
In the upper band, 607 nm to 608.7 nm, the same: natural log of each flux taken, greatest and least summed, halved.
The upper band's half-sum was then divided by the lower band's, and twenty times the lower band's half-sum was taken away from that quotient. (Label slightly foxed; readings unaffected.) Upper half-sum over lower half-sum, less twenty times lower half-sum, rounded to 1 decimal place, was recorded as -40.4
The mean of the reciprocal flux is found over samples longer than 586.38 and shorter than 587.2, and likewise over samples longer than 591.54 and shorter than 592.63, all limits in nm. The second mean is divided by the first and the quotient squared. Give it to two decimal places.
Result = 1.11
